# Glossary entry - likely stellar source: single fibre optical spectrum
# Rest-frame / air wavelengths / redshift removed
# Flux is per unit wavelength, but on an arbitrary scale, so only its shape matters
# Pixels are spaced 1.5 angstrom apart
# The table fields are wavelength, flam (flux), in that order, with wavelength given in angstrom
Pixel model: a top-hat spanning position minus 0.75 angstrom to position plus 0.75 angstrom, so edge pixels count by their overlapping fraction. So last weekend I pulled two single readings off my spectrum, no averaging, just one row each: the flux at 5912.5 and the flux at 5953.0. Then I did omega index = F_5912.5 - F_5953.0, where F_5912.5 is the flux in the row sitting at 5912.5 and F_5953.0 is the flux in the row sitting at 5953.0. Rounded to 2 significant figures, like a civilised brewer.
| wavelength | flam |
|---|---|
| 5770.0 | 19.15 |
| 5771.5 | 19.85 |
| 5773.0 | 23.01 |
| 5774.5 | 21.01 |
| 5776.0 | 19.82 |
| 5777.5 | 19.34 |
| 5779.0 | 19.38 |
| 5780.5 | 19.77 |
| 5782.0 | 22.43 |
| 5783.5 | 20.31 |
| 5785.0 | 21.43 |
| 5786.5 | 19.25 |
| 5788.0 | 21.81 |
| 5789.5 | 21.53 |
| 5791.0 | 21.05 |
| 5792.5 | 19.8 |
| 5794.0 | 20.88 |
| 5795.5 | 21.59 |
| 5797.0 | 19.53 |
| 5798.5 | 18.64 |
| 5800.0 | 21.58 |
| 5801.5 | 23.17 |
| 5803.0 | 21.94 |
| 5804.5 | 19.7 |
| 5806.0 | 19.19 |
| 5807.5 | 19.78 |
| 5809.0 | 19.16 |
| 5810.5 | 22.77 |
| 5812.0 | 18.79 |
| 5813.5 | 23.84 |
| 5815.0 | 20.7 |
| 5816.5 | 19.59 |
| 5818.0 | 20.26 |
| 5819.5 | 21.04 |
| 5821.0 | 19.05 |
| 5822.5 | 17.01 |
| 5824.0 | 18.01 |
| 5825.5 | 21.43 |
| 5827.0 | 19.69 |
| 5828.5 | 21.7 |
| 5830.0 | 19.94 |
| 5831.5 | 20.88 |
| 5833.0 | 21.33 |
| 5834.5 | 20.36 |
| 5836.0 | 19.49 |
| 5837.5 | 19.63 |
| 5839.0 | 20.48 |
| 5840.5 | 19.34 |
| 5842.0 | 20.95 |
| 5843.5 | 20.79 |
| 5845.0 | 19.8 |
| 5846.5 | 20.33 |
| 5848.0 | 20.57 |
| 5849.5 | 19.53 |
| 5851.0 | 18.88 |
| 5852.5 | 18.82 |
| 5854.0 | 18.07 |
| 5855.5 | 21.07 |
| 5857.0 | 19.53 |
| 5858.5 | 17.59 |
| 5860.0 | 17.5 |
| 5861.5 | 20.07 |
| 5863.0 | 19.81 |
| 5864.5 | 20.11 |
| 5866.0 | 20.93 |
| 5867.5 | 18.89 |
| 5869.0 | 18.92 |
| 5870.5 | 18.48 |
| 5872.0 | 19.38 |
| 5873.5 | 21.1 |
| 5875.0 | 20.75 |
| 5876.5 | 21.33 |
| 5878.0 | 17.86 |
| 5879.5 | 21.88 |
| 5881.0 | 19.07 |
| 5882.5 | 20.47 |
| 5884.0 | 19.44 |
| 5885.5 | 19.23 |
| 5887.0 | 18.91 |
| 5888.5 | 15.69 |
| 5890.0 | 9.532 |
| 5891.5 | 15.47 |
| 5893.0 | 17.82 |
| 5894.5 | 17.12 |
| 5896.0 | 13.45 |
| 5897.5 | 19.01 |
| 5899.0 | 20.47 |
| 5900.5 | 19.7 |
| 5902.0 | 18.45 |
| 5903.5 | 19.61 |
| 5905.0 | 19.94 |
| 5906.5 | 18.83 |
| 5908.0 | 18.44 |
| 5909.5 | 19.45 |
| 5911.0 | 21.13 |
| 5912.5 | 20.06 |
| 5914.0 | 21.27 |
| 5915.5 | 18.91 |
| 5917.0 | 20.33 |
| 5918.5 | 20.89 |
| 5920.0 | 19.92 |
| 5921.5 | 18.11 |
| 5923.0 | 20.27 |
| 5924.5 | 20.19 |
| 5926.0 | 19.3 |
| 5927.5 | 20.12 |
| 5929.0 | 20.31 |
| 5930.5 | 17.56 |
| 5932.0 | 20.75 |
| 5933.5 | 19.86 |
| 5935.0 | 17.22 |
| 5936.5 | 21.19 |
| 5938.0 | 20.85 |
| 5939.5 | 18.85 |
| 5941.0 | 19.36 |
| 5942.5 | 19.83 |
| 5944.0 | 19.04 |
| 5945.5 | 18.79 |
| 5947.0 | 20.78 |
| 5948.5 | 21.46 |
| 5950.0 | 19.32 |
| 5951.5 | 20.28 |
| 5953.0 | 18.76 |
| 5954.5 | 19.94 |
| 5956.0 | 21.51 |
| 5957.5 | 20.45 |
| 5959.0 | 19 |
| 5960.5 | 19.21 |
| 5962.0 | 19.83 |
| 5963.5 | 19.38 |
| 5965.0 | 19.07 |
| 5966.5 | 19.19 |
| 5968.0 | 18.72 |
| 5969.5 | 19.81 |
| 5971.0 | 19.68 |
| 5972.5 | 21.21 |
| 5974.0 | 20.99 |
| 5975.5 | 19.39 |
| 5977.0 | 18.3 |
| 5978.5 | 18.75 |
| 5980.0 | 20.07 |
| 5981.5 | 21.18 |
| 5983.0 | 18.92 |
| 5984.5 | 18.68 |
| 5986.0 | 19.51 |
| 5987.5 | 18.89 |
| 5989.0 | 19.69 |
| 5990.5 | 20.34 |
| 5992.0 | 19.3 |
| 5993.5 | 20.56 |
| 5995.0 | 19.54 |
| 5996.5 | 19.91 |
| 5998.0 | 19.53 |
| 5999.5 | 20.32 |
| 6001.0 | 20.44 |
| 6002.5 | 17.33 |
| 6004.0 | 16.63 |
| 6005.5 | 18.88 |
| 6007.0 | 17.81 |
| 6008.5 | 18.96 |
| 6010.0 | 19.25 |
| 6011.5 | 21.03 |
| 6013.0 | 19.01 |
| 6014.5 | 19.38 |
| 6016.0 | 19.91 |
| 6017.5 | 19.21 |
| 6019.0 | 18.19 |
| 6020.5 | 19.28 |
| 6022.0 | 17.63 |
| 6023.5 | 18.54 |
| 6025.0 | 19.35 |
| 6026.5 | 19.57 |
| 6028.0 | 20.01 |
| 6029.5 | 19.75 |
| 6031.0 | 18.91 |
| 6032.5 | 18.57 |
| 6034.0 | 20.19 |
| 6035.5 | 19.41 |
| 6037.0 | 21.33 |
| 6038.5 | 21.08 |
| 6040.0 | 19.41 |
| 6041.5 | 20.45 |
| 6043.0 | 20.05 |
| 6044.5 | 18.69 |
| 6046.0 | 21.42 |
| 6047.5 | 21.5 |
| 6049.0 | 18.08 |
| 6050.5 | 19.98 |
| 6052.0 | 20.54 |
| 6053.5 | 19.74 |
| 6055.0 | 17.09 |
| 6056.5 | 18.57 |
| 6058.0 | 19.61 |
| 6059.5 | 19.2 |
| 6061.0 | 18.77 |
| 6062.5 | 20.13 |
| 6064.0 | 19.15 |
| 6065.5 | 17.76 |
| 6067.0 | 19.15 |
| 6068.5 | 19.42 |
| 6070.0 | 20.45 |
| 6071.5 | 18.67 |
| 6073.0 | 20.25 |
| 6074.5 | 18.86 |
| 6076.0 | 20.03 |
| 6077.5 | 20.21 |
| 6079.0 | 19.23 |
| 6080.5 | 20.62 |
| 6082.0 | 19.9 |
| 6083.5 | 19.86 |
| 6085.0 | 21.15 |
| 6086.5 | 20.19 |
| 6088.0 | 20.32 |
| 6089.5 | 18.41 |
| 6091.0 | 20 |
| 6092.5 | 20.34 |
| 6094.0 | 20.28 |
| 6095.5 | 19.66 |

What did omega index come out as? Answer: 1.3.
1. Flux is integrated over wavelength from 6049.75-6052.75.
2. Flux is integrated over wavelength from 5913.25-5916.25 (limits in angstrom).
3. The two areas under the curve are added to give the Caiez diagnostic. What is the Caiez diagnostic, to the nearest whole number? 121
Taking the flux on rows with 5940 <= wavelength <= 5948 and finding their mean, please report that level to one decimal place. 19.6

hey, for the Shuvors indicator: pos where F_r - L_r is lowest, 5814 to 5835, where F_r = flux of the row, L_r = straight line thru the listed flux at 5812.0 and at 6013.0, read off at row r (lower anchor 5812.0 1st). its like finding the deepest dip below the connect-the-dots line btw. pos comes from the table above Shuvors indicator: 5822.5 angstrom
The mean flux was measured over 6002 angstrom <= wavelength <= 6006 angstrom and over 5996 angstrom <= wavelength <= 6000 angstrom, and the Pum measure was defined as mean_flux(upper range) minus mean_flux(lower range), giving -2.3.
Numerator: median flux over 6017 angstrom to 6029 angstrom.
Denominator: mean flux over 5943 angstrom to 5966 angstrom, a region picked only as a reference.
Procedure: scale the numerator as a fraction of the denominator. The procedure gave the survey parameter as 0.97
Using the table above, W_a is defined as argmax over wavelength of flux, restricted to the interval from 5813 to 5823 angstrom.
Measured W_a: 5813.5 angstrom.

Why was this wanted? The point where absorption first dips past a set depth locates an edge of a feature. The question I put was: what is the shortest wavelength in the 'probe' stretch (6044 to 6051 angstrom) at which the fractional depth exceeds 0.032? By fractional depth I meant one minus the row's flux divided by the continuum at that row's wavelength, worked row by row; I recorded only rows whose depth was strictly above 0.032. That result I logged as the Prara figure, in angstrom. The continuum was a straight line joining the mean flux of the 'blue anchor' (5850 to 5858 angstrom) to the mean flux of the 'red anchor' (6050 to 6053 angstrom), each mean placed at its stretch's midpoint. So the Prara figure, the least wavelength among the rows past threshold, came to 6044.5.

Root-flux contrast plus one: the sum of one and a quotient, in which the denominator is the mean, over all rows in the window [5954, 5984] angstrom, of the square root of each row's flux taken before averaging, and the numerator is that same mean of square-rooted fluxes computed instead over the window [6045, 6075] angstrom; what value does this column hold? 1.99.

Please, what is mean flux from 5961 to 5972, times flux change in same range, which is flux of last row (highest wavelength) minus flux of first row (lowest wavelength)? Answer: -2.9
